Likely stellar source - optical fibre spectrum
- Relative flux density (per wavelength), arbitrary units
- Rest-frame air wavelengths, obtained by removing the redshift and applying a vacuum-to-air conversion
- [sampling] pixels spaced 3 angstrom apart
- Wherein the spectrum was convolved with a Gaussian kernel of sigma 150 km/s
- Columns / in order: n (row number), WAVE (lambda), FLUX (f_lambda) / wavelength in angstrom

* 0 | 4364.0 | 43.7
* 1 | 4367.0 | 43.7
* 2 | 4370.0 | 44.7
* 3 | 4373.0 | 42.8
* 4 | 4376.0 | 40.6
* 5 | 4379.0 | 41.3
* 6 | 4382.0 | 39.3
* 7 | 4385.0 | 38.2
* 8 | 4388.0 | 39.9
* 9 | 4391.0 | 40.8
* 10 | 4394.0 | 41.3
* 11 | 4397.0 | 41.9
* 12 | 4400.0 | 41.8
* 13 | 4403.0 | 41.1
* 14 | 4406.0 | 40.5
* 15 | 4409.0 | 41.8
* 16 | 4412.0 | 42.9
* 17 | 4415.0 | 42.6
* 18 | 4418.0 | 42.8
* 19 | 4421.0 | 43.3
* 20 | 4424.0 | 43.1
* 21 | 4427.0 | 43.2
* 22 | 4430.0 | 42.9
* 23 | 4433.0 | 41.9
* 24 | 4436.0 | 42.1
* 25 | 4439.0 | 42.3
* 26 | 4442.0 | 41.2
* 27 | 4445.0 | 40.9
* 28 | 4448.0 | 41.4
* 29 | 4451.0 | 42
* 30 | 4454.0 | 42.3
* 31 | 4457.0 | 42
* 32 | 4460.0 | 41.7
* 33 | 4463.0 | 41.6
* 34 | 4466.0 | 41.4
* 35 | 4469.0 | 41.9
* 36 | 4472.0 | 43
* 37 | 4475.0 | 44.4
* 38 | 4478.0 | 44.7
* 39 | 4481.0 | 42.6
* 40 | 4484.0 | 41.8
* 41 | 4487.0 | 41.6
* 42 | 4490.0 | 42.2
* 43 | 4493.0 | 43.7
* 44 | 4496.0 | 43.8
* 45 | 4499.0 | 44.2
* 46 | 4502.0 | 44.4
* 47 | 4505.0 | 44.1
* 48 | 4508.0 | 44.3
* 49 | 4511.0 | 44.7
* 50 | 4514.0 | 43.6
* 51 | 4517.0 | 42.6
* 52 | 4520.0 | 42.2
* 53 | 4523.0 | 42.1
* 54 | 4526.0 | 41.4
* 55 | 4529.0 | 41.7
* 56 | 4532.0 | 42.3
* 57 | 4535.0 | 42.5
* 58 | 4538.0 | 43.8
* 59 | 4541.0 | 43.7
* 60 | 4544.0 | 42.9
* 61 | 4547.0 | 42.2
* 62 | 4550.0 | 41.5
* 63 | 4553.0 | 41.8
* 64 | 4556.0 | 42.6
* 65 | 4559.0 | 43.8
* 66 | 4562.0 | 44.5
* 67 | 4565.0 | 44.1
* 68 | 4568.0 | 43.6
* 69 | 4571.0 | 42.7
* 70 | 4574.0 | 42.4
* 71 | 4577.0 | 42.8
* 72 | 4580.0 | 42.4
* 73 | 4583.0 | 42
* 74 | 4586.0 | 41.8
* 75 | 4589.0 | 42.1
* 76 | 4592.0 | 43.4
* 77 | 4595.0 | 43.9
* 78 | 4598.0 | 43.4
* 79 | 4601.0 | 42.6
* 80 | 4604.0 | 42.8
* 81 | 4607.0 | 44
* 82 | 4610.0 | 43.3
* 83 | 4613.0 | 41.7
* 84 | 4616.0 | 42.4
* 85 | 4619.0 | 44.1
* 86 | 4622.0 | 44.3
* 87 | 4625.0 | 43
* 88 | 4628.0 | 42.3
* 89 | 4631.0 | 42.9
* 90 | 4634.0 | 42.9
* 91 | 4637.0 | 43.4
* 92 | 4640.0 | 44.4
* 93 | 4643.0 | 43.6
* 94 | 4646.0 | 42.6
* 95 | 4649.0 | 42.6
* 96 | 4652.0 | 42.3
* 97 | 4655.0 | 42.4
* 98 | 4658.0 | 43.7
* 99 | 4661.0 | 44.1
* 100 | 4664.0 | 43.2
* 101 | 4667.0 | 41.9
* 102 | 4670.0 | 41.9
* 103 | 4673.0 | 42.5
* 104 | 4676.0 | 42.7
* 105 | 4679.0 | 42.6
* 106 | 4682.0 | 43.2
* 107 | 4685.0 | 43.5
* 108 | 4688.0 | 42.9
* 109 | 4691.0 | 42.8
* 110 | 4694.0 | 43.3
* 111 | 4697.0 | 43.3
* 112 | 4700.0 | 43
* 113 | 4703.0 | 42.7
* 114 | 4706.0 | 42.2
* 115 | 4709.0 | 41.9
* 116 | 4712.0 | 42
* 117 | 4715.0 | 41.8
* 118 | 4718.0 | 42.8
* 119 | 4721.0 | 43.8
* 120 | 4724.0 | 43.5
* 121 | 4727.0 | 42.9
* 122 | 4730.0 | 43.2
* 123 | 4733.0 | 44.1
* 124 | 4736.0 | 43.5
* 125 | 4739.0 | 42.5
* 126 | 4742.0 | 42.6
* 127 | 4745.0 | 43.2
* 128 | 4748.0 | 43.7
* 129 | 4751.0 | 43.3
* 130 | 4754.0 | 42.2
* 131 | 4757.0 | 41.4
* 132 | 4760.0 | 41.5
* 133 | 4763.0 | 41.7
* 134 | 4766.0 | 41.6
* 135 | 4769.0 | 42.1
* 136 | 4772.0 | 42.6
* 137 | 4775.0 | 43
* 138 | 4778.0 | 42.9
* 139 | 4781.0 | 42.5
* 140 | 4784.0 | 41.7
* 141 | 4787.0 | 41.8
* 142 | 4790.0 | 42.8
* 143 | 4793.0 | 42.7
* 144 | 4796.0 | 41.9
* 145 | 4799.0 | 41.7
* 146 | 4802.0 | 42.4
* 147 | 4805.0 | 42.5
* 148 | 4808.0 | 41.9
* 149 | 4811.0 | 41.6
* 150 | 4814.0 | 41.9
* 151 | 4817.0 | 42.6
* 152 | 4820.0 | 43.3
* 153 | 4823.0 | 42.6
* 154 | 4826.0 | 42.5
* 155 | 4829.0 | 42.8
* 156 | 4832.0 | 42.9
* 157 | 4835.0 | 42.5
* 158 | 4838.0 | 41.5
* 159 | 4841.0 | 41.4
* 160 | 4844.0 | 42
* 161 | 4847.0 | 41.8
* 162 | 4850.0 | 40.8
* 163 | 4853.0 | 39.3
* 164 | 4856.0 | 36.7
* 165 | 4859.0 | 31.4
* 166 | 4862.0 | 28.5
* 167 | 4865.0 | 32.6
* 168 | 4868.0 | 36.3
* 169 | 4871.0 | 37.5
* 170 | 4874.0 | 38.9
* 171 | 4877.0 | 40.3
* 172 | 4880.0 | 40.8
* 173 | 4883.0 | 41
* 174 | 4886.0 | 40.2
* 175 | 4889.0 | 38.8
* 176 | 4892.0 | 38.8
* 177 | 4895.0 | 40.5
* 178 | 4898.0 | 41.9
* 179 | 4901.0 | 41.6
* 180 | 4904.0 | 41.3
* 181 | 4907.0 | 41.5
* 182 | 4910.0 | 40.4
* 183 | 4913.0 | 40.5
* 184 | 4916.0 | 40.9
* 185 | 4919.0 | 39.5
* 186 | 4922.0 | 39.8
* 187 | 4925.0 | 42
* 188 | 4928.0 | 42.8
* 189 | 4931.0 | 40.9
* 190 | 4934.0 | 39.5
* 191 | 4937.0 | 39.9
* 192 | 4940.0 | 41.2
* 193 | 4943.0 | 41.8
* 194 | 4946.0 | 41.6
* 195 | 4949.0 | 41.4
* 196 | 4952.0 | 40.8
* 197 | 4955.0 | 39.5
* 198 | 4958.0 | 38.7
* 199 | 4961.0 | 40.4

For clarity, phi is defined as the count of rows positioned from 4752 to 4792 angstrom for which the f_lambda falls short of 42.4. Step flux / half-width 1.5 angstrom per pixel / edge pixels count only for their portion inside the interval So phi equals 8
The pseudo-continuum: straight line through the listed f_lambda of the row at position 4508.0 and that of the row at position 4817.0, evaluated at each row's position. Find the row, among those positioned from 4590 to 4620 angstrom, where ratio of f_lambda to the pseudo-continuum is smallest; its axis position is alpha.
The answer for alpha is 4613.0 angstrom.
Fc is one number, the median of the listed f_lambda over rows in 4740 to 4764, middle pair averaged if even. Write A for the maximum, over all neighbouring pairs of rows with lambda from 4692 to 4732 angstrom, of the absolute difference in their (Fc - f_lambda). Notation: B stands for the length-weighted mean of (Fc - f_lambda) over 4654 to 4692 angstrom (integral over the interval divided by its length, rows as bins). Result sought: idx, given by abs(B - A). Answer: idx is 1.5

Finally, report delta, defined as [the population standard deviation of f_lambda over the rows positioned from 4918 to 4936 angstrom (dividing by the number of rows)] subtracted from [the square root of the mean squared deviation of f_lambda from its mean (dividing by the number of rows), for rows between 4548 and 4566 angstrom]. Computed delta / -0.1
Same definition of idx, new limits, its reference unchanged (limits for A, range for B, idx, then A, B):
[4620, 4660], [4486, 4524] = 2.3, 1.3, -1.0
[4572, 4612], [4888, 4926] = 0.5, 1.3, 1.8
